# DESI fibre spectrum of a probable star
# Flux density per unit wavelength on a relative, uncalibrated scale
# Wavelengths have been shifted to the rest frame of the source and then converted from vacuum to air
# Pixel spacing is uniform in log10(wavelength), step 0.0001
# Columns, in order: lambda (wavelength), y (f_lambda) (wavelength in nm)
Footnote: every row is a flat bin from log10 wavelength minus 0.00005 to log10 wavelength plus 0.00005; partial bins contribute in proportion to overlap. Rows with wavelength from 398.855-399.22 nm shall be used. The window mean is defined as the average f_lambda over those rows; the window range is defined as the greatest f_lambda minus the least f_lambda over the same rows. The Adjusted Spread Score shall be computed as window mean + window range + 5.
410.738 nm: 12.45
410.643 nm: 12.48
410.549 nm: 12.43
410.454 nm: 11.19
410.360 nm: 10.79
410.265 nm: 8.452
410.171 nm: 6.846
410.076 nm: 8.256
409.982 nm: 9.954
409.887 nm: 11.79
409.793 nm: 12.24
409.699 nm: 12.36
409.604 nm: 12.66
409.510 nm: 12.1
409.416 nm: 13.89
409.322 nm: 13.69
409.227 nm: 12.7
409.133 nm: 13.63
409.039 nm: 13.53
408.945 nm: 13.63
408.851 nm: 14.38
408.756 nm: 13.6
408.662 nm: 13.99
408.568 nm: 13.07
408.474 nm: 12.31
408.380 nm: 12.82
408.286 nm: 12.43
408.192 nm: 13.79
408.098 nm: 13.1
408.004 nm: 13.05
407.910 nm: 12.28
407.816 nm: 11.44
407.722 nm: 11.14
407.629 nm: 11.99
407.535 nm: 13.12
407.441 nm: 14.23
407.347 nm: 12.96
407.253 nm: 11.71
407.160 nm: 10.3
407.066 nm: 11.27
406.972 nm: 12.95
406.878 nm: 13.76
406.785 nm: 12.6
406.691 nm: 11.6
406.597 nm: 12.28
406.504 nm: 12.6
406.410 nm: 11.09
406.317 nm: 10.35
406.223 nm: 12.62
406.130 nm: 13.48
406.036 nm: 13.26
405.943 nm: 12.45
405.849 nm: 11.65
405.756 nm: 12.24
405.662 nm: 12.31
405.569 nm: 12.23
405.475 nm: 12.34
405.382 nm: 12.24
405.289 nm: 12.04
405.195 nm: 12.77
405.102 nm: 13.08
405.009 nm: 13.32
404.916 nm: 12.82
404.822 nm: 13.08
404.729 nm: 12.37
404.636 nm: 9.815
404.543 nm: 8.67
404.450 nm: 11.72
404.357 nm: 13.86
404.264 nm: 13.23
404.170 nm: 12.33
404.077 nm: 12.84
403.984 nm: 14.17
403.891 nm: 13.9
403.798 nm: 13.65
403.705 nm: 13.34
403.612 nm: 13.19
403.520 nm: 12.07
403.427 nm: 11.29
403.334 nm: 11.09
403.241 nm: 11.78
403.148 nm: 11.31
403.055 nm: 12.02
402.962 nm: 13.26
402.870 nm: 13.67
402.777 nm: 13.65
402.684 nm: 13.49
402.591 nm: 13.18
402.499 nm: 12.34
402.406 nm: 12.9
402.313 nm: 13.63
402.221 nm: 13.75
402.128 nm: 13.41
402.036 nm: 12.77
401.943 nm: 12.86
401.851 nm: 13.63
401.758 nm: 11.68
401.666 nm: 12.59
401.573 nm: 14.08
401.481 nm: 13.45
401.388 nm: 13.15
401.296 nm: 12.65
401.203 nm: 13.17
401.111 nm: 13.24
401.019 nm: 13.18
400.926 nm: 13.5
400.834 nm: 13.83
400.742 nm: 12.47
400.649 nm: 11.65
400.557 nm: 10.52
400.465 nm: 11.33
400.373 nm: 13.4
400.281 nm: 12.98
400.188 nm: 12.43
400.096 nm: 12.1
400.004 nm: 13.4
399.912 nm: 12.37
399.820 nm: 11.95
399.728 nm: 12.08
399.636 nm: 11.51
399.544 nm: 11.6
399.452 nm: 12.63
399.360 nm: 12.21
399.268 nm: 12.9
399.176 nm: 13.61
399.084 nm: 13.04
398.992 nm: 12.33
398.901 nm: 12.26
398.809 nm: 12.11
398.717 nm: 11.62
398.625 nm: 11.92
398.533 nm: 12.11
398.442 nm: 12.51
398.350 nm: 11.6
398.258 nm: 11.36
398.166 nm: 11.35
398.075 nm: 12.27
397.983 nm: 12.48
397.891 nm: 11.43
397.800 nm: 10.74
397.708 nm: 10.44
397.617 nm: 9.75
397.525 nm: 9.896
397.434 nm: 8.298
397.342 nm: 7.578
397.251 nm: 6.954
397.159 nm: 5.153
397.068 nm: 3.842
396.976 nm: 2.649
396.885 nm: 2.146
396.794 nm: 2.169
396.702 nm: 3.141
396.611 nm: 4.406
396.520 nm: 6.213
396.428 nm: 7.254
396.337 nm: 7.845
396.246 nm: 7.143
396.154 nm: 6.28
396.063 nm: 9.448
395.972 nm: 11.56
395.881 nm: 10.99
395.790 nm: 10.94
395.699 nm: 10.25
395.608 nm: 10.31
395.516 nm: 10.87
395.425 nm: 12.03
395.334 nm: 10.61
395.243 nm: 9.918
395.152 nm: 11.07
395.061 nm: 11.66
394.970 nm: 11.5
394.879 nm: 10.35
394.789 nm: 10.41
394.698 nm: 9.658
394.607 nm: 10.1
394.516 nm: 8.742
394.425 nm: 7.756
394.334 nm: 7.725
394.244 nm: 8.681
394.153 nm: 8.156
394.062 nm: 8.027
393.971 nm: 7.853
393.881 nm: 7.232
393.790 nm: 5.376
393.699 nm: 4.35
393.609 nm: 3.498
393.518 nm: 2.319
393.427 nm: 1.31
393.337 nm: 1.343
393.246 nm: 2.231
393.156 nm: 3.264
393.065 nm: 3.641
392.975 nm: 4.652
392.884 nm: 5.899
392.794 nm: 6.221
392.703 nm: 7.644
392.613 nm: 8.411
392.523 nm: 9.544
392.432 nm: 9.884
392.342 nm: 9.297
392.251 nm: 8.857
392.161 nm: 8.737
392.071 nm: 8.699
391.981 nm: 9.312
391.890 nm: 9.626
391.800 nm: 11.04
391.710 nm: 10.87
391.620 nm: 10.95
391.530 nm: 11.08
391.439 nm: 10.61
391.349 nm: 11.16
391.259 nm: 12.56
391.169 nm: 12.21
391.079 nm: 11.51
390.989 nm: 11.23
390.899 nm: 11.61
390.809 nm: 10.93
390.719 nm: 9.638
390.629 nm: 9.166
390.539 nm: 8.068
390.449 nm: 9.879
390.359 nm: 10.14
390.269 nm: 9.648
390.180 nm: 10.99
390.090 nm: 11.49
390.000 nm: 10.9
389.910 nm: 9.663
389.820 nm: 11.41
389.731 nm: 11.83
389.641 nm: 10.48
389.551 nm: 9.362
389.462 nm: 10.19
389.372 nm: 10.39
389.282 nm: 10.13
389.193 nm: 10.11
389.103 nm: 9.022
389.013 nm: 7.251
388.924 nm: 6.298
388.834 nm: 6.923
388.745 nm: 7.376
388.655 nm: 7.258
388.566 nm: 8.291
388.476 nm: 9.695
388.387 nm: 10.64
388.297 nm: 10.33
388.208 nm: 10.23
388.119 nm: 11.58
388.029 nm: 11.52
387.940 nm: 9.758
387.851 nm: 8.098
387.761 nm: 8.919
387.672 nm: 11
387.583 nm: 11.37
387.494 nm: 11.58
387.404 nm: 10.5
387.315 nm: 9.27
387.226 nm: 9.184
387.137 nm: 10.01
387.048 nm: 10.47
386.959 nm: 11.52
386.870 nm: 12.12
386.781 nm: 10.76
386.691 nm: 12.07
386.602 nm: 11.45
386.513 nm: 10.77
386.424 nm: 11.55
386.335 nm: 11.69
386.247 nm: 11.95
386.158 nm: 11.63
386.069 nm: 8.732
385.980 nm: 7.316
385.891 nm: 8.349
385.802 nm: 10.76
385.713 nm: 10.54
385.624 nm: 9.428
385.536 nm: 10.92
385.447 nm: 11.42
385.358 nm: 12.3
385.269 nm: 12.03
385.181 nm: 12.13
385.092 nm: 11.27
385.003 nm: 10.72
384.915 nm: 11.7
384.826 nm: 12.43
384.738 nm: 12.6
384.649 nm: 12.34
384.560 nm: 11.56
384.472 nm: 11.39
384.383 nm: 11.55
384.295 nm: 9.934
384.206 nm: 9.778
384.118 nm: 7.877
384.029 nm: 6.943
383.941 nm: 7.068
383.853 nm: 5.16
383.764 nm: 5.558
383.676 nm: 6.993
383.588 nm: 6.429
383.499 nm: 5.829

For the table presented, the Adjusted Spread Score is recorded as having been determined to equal 19.2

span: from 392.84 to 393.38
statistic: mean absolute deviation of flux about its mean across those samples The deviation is 1.2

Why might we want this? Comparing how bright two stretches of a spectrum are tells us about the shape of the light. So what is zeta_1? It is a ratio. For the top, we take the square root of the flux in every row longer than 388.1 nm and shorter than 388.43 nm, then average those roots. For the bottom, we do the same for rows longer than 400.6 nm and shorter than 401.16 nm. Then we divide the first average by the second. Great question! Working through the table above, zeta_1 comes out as 0.91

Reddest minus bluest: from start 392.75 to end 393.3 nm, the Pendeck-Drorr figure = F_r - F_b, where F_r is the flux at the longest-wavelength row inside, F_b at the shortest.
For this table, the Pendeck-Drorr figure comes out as -4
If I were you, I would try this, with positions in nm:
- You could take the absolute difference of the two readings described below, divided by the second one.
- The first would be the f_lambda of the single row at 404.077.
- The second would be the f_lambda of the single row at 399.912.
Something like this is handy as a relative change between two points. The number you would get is 0.0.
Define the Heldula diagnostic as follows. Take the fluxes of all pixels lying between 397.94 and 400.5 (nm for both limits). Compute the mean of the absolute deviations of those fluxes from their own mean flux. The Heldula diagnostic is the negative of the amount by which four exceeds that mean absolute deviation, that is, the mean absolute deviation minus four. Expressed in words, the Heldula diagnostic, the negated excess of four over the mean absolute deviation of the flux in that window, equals -3.5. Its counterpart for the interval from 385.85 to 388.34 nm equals -2.9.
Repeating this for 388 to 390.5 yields -2.8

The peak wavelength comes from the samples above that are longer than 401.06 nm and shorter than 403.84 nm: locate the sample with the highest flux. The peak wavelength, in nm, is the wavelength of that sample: 401.573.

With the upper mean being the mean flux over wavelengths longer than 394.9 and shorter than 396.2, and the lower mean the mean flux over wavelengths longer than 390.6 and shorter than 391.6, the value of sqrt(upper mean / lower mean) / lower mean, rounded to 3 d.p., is 0.088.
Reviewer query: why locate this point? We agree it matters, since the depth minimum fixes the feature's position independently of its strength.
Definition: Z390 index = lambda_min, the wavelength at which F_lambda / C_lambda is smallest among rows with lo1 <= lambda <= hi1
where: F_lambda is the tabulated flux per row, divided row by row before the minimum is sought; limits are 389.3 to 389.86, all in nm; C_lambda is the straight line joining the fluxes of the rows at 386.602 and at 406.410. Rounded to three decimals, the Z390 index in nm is 389.551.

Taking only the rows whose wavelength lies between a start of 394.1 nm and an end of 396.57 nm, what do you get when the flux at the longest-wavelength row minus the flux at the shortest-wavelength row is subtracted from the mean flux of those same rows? 11.5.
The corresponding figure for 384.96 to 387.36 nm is 12.2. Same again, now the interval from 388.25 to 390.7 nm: 10.7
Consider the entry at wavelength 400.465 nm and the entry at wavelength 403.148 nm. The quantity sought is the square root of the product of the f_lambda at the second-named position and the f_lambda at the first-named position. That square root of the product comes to 11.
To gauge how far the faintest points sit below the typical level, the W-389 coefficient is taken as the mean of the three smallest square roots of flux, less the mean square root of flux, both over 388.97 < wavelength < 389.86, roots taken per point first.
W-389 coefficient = -0.24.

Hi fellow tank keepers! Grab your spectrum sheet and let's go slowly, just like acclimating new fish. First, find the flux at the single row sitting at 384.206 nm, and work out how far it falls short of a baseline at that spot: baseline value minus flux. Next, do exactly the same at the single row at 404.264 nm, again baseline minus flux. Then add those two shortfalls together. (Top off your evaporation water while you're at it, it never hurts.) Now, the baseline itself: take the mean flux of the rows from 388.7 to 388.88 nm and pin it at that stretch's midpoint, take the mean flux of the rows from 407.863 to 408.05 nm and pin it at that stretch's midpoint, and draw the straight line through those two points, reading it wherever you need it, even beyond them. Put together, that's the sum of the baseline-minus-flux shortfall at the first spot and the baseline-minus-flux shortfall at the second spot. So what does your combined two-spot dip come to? -5.6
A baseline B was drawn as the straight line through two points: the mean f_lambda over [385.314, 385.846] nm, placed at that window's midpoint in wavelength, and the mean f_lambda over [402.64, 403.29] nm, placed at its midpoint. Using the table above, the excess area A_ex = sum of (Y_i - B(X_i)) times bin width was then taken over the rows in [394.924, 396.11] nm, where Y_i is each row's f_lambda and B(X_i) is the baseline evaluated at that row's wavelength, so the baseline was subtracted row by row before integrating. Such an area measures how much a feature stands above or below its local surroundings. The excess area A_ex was -1.3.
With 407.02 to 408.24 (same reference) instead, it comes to -1.1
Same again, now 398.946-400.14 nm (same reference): 0.1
